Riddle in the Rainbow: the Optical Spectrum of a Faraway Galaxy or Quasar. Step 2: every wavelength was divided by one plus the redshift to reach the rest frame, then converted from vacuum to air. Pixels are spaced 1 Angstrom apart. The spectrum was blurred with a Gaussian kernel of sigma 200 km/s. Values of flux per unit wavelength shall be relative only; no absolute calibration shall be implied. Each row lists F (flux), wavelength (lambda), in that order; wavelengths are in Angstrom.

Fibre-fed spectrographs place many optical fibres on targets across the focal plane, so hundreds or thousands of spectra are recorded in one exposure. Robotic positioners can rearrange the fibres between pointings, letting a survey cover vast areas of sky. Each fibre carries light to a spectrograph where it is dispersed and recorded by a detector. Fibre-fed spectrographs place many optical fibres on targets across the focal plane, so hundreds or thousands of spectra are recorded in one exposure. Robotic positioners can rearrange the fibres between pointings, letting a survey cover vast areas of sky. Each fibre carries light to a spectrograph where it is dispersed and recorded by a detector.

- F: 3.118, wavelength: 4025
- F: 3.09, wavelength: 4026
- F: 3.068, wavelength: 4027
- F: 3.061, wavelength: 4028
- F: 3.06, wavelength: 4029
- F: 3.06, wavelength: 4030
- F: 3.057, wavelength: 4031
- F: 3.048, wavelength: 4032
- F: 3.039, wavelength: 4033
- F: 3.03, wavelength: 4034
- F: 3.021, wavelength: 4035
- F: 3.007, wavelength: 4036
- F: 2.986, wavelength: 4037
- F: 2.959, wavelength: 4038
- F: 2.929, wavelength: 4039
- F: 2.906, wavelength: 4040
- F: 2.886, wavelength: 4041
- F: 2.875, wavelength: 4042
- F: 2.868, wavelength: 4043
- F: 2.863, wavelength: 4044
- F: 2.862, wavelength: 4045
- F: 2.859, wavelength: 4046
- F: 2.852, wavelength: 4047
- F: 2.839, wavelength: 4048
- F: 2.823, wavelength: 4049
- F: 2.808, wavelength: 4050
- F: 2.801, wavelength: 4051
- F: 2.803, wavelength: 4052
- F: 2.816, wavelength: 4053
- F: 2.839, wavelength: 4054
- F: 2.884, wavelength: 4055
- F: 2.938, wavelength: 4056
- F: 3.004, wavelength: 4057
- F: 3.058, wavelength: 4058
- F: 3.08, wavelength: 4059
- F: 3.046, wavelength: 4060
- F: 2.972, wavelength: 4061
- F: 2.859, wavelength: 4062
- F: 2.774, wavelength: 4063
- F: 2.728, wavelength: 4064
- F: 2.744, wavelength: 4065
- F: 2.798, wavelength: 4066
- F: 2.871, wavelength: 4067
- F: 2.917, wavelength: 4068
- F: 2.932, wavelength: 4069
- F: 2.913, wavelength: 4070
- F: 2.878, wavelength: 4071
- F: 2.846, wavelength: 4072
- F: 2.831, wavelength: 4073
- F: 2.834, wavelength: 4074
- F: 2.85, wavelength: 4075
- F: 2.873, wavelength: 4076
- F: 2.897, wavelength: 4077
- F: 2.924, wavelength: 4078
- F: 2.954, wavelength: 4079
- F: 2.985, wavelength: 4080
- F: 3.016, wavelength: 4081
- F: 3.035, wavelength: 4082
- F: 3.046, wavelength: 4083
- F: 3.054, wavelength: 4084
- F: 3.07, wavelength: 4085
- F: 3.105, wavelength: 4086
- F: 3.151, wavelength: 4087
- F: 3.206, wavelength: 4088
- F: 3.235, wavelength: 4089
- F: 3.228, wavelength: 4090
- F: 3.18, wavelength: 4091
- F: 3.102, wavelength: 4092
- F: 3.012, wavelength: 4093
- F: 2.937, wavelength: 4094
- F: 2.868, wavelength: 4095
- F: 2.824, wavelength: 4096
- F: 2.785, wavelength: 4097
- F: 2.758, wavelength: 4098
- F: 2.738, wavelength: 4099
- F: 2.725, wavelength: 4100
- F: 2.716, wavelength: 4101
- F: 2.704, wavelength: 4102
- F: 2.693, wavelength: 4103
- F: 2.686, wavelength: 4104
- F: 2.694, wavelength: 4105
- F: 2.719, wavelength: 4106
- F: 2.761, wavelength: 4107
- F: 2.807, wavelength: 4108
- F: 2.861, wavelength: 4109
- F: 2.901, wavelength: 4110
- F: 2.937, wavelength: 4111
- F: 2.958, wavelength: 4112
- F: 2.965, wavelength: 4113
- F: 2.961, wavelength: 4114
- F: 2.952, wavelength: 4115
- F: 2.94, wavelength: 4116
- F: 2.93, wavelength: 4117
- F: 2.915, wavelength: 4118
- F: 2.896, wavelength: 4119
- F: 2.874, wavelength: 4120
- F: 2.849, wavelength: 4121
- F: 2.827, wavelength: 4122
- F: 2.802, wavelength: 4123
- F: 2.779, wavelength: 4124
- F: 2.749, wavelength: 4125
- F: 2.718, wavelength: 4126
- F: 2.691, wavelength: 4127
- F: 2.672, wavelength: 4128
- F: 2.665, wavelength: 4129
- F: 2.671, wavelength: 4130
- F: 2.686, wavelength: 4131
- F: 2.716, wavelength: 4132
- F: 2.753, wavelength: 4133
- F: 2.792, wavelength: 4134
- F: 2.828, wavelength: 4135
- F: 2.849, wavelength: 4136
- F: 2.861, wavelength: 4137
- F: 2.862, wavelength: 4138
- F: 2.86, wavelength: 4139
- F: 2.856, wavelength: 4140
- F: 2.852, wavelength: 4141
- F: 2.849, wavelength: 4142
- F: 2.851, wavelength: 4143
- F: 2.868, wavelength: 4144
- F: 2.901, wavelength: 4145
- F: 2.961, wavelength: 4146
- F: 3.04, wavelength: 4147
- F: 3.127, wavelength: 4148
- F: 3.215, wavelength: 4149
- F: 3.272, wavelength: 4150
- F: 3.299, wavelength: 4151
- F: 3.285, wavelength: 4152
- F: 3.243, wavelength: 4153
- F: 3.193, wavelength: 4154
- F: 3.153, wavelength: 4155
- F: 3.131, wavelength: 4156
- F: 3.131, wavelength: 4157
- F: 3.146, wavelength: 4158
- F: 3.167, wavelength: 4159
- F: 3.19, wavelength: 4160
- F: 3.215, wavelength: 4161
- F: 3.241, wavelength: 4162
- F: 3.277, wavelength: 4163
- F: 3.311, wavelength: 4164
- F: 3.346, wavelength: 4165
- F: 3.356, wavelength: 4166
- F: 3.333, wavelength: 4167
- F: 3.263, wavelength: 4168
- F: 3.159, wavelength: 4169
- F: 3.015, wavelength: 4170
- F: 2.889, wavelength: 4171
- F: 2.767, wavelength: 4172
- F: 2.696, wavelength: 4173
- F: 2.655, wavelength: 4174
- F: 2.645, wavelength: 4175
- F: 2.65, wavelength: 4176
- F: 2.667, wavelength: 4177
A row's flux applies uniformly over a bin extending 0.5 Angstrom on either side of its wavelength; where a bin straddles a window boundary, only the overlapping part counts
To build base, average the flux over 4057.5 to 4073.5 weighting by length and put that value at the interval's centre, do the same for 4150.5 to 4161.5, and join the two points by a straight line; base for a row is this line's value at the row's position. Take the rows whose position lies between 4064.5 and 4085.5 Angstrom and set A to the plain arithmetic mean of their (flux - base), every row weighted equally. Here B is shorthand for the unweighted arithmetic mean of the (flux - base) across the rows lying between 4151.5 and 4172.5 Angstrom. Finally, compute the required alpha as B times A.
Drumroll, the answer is 0.000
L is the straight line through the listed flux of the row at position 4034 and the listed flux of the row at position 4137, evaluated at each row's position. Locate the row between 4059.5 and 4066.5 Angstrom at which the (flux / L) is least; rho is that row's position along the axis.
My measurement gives 4064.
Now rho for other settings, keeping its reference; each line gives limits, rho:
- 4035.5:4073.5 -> 4064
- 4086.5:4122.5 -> 4104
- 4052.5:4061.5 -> 4053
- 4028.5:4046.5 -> 4046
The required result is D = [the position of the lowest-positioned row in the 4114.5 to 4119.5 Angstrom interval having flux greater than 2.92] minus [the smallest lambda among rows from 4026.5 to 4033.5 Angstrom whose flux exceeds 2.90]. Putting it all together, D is 88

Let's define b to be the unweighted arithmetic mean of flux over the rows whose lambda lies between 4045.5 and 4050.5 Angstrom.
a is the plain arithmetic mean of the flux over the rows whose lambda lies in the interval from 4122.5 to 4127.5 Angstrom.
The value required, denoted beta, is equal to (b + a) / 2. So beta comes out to 2.79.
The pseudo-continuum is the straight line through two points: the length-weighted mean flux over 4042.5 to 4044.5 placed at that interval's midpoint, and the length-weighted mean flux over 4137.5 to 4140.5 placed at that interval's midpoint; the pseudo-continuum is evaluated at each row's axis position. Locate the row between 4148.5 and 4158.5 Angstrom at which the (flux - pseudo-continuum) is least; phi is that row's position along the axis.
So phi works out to 4156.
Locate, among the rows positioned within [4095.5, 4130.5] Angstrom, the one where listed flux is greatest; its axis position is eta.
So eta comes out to 4113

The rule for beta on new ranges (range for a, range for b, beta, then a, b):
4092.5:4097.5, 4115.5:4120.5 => 2.90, 2.89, 2.91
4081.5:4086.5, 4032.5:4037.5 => 3.04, 3.06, 3.02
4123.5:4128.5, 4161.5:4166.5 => 3.01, 2.72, 3.31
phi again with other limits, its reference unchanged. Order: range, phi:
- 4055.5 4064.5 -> 4064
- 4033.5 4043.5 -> 4043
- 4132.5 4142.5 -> 4133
